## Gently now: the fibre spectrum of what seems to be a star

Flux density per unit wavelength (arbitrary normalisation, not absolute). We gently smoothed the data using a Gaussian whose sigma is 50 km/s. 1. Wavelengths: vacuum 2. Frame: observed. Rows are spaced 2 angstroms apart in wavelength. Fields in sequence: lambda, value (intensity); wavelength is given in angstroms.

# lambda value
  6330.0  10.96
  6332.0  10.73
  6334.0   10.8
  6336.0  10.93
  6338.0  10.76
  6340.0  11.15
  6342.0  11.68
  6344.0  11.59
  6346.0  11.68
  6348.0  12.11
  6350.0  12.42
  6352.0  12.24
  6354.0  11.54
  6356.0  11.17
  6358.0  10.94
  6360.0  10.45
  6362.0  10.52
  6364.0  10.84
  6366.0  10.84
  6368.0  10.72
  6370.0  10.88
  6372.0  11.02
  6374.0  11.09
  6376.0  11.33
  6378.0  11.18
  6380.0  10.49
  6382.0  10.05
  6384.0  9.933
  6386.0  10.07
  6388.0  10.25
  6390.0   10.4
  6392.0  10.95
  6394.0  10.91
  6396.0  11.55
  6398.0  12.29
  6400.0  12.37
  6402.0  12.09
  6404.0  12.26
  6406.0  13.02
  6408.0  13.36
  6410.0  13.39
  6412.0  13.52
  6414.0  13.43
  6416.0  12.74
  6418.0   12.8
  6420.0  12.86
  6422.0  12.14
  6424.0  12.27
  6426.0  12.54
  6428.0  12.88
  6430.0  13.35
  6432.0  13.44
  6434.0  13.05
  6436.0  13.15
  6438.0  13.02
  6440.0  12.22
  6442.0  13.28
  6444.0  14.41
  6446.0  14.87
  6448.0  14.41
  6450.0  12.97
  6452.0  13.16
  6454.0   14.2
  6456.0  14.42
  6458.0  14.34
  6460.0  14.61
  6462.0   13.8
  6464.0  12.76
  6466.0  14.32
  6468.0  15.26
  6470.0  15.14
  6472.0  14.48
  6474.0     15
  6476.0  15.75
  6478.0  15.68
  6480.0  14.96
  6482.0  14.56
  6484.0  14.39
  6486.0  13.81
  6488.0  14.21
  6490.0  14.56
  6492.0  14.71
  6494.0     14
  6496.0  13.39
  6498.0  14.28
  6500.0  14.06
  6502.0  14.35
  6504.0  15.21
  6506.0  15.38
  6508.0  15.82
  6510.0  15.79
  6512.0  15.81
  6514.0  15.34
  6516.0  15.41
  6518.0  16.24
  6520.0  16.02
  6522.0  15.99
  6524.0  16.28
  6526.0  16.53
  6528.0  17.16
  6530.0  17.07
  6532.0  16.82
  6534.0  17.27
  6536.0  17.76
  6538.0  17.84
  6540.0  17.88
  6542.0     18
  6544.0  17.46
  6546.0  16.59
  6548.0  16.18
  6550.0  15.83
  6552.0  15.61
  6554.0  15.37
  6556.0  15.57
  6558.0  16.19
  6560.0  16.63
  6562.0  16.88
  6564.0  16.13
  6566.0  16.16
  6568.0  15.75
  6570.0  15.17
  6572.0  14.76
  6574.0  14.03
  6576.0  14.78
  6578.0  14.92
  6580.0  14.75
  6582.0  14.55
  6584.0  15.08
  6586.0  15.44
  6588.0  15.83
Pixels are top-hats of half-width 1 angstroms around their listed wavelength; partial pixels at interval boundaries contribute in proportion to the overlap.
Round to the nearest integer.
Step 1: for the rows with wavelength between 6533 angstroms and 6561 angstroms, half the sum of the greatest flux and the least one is 17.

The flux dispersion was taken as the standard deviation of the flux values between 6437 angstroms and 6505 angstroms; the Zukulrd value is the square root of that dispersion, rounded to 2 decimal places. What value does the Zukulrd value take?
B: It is 0.90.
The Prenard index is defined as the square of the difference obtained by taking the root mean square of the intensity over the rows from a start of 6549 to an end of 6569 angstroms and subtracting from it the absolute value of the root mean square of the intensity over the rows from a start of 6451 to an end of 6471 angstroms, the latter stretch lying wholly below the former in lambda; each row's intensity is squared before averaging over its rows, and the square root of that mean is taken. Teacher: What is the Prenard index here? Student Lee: 3.2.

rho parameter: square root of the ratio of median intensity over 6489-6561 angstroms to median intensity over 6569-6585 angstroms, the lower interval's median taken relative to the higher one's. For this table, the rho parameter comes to 1.04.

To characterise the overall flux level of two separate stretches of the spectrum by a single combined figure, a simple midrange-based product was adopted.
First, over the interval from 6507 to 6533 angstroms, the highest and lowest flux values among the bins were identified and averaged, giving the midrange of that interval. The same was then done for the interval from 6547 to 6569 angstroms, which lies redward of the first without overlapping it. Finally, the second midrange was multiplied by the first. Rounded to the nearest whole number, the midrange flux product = 262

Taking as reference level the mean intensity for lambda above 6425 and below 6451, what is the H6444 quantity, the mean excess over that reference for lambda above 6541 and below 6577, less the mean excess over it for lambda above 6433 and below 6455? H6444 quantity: 2.4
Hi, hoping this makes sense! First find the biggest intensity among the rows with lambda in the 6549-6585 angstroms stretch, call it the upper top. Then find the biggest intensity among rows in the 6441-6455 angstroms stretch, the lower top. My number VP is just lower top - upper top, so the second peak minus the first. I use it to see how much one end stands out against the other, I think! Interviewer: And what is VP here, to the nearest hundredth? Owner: -2.01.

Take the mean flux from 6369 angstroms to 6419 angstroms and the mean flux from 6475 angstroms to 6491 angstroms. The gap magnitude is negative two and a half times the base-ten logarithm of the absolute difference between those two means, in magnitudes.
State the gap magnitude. -1.22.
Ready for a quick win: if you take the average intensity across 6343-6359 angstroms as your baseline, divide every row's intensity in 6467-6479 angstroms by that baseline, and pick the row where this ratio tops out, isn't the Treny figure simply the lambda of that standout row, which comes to 6476.0 angstroms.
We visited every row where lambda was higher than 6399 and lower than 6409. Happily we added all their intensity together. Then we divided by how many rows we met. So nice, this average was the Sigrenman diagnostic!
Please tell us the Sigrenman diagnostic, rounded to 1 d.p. 12.6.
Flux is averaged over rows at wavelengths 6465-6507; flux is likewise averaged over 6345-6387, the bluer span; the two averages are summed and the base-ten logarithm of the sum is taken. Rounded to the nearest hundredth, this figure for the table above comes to 1.41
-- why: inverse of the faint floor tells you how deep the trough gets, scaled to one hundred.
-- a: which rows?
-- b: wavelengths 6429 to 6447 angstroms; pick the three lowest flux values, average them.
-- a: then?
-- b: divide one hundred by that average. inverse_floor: 7.8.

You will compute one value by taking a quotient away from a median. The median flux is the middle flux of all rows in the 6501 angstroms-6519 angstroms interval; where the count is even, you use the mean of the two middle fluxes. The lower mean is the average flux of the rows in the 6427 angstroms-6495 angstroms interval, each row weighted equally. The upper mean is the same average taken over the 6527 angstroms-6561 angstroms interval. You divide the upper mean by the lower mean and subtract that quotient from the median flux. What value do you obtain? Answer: 14.2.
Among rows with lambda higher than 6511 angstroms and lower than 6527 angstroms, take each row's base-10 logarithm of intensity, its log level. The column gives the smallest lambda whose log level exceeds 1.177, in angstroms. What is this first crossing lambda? 6512.0 angstroms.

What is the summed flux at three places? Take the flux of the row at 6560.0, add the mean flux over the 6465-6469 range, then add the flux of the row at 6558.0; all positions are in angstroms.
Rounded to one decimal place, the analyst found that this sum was 47.6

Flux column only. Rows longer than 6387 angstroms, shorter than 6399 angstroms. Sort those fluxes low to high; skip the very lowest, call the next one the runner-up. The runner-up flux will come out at 10.4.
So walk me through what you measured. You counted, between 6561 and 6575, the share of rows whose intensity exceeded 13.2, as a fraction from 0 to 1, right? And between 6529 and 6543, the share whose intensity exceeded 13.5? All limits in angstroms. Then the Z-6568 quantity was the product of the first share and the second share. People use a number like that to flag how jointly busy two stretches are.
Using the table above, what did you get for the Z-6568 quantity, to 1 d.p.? 1.0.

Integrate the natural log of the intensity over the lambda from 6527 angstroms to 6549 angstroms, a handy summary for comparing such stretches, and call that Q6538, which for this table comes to 63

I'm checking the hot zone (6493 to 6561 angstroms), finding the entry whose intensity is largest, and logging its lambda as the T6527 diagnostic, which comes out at 6542.0 angstroms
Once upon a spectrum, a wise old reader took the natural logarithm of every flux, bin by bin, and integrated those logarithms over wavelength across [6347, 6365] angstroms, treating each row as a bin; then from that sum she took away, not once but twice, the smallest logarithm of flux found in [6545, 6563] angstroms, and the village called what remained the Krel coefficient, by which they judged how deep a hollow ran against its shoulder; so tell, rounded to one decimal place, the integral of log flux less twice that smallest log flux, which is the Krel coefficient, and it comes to 38.2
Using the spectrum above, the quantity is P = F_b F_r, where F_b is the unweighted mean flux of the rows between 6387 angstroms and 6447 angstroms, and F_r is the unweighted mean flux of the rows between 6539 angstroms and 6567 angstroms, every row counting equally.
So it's 208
